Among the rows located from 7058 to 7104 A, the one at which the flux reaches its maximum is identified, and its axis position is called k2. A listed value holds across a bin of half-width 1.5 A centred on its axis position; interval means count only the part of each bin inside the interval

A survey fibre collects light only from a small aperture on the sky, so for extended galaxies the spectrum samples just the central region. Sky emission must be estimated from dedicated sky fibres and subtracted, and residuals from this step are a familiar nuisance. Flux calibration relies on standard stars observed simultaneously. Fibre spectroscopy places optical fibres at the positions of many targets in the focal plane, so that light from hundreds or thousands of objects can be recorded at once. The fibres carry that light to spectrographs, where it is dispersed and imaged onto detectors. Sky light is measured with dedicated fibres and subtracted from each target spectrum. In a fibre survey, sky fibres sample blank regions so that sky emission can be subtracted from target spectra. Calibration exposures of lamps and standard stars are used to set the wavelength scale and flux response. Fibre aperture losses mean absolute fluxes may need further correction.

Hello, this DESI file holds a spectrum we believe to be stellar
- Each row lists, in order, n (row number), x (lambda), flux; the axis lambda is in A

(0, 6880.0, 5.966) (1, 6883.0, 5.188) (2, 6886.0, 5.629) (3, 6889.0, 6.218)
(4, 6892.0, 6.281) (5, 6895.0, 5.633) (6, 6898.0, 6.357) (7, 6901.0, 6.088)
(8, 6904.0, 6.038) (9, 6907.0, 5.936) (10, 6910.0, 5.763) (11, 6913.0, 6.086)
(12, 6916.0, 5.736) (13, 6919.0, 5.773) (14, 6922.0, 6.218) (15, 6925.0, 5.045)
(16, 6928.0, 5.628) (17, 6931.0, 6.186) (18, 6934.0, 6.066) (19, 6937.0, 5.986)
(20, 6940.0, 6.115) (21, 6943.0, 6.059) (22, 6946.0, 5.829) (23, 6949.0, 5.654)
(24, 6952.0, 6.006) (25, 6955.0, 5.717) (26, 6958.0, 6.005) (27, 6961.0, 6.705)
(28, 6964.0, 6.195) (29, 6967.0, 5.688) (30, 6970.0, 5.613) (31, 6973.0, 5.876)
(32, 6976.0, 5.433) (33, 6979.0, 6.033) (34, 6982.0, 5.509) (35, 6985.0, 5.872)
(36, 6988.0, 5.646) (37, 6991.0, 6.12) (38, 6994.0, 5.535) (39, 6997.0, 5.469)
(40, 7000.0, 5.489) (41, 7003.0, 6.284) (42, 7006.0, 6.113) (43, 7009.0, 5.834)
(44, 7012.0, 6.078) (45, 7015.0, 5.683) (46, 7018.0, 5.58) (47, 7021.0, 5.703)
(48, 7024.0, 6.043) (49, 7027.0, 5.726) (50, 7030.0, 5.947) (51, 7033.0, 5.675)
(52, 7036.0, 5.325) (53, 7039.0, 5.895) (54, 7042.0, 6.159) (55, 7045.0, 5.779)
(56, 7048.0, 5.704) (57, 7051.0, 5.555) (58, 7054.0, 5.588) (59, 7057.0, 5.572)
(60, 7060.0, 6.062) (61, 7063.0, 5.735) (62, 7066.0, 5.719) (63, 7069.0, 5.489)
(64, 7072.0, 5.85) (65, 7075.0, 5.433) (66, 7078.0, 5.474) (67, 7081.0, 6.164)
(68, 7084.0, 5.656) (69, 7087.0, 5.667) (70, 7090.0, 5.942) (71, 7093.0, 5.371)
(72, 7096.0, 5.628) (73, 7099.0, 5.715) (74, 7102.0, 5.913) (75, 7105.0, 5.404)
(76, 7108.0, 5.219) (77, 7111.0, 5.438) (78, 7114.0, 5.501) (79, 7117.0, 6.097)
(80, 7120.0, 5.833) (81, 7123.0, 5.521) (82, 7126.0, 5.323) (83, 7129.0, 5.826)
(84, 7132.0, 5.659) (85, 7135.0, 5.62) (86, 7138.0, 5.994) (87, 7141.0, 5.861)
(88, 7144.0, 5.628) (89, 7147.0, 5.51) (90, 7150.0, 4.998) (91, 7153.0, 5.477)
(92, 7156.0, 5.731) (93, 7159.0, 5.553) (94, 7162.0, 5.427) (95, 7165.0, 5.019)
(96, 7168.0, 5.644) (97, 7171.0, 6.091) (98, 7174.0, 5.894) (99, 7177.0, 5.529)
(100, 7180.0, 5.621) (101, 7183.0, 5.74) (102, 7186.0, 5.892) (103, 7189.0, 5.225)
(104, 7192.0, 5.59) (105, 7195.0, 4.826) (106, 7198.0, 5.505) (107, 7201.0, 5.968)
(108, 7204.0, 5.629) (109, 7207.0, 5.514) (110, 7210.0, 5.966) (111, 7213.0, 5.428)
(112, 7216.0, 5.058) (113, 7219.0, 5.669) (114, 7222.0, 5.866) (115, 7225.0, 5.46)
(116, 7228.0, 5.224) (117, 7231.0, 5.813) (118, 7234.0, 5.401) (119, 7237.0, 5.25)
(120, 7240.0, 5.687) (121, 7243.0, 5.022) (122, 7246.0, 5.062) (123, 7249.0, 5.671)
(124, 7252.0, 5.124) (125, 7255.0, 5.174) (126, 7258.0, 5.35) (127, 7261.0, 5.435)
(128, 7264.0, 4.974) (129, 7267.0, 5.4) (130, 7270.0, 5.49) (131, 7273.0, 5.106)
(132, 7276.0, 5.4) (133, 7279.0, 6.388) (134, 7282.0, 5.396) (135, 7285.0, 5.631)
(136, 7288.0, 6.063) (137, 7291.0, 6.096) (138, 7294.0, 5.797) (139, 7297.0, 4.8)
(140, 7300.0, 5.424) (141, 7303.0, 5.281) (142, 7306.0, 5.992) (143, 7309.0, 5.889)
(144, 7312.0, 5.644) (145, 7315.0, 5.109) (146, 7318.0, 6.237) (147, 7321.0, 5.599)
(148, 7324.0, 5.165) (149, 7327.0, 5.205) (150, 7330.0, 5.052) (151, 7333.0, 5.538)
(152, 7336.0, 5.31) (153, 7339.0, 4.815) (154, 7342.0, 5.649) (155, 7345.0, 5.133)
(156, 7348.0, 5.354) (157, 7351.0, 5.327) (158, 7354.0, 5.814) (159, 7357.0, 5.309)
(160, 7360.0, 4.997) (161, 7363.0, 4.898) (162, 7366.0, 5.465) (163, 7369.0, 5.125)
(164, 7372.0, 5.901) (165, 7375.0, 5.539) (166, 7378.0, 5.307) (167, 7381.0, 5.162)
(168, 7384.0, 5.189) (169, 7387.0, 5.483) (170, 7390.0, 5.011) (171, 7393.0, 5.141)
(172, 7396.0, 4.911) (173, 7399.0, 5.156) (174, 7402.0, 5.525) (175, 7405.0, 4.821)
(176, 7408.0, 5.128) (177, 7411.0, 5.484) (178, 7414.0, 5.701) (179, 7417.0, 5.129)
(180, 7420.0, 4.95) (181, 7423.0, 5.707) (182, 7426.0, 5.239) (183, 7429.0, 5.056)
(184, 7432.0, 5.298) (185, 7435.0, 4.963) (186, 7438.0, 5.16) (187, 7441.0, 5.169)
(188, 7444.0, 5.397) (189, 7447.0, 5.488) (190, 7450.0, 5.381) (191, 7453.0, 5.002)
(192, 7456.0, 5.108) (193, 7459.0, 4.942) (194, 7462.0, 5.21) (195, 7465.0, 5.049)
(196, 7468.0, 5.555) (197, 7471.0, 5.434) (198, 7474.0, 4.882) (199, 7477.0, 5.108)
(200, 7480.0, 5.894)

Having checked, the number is 7081.0 A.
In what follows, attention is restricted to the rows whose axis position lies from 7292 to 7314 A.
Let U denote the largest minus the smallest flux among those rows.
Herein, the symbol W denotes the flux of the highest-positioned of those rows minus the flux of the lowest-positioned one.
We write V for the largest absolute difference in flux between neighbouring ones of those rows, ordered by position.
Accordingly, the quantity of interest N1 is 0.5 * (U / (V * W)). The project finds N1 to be -3.9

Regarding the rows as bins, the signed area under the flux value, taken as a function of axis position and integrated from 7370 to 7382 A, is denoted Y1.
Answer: 66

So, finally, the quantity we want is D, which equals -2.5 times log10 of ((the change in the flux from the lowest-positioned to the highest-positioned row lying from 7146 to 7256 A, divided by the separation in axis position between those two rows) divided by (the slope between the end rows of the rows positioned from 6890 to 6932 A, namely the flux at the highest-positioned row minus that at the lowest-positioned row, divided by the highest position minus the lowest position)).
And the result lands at -0.3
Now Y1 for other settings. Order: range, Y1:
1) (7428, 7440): 61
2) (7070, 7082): 68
